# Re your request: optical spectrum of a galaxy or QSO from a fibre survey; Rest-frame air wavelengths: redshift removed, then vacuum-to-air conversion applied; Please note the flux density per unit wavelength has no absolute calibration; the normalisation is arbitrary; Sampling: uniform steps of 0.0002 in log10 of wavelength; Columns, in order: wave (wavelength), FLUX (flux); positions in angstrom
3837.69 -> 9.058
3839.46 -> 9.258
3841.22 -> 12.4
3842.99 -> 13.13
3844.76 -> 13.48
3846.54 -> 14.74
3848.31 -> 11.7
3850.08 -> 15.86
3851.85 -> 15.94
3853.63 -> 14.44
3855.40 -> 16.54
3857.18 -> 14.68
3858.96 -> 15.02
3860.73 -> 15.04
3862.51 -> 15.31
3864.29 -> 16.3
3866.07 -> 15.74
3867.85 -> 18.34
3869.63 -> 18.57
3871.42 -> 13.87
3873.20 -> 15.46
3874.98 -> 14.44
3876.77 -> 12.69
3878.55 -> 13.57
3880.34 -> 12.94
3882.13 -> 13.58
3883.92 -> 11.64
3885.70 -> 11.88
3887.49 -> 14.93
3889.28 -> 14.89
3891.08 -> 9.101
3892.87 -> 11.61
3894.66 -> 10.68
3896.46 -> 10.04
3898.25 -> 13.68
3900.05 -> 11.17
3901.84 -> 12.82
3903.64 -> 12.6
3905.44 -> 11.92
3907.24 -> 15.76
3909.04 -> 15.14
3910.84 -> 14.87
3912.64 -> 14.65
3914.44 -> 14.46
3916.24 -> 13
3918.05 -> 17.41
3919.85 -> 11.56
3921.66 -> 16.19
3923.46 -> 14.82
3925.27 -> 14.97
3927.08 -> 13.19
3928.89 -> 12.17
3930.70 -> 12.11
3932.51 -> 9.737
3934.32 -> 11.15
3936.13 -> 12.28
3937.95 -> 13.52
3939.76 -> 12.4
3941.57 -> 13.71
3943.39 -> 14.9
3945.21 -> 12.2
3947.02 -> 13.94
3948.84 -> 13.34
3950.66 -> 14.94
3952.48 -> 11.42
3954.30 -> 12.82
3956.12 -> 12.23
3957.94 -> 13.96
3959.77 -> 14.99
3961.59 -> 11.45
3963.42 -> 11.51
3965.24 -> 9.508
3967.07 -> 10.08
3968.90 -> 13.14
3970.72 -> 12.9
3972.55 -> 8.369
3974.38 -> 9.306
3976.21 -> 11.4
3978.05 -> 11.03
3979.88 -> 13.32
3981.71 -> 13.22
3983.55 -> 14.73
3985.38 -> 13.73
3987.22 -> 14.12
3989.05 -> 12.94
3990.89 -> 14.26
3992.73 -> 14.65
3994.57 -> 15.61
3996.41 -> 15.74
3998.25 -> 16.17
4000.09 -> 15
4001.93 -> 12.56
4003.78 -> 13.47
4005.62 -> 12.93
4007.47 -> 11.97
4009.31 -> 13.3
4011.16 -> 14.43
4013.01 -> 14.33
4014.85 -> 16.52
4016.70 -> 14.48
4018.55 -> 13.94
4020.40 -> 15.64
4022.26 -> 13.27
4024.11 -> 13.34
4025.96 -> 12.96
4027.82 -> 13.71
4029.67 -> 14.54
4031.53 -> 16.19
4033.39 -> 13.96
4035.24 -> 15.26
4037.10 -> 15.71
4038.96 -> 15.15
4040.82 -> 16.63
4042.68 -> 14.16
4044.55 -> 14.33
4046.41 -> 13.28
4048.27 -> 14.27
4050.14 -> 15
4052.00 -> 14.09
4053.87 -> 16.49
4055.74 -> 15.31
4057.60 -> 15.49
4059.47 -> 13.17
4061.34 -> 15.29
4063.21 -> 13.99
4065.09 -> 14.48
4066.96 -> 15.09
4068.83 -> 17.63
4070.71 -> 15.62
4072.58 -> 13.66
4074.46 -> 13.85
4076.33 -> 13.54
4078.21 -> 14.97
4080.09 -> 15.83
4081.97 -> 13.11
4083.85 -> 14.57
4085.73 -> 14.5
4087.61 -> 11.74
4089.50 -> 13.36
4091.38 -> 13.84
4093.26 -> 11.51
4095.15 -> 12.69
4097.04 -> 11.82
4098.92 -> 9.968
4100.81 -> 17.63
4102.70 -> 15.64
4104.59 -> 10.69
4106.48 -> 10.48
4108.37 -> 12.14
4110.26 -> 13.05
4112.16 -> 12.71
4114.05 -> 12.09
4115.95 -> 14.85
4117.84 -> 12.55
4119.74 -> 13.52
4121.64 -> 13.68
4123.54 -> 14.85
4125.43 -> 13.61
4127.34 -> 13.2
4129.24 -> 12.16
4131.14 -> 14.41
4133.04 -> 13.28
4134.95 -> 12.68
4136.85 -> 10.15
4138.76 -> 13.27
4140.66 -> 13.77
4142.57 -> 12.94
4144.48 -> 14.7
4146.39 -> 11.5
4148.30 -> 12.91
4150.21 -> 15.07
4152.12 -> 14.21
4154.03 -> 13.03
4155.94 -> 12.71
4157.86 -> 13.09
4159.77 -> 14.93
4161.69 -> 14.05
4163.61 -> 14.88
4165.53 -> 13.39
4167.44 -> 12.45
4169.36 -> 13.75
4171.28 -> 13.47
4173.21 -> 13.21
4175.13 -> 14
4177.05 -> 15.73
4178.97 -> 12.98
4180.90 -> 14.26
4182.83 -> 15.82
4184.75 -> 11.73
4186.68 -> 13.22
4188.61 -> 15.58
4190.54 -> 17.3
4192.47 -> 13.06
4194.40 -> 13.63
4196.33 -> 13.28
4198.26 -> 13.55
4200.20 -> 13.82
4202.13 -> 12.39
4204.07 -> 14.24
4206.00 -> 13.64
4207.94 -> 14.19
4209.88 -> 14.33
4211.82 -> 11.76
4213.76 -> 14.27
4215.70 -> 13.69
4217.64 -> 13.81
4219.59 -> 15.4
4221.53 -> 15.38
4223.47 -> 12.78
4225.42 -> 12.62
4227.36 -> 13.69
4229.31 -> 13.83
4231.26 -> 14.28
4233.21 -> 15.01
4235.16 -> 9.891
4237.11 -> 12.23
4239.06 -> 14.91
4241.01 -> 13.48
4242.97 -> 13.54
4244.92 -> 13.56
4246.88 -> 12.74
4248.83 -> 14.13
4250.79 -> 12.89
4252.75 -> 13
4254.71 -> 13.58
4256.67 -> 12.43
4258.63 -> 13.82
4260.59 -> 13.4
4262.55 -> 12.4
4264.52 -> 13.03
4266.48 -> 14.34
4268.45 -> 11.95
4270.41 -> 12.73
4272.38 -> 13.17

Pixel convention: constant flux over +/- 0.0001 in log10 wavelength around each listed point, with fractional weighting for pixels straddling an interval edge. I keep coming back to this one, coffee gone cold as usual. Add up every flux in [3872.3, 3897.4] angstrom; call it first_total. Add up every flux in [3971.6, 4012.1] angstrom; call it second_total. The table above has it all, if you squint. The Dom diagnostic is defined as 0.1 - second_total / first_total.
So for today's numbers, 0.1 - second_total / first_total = -1.5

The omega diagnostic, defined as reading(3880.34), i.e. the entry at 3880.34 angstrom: 12.94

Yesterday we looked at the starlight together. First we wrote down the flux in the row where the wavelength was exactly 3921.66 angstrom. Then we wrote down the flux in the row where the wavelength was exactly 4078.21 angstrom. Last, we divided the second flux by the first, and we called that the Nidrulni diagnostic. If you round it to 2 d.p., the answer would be 0.92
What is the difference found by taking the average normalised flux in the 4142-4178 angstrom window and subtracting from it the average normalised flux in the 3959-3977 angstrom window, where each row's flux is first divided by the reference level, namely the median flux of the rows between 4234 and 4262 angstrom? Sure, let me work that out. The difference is 0.18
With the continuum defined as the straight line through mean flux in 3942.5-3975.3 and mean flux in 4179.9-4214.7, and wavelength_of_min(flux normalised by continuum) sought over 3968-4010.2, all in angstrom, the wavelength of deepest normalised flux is 3972.55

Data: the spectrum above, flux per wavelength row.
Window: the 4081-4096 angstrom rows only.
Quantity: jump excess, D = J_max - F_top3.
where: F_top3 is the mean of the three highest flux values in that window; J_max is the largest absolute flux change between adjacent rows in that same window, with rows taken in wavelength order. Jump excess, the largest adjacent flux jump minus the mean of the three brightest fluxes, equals -11.5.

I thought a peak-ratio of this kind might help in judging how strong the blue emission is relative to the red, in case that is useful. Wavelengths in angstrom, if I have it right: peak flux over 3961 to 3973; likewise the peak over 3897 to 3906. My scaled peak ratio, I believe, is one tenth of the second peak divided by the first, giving 0.104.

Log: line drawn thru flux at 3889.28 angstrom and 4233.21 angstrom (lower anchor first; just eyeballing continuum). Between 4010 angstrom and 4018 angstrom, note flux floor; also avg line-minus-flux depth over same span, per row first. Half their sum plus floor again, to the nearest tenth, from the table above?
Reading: 21.5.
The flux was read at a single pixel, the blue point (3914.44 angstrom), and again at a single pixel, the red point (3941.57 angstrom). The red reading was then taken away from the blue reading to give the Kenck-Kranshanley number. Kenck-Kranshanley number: 1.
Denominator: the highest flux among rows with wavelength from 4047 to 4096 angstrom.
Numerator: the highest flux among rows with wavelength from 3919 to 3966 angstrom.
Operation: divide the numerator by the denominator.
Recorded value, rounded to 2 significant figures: 0.92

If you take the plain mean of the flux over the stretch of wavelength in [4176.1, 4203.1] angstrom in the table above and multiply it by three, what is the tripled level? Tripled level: 42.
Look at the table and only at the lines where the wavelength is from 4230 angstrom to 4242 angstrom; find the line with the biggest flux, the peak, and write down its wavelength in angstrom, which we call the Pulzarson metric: 4233.21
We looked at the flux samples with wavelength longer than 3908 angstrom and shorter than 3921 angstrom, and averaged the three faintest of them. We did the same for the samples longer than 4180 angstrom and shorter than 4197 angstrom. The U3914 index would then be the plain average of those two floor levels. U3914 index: 12.84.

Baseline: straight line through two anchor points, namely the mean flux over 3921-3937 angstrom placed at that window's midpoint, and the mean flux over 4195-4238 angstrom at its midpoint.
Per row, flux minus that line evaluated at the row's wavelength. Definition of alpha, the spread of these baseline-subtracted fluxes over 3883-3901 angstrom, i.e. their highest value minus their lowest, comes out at 5.8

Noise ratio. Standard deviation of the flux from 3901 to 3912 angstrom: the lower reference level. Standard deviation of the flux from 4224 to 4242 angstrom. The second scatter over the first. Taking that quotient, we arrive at 1.0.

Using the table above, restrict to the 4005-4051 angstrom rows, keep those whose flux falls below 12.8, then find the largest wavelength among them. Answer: 4007.47 angstrom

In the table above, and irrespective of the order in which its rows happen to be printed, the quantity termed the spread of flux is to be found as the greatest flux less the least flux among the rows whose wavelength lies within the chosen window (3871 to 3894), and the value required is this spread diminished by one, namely 5.4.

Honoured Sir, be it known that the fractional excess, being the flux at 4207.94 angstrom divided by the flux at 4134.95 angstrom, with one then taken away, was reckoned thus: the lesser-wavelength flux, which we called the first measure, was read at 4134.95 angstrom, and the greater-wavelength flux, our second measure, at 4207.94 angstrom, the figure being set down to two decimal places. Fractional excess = 0.12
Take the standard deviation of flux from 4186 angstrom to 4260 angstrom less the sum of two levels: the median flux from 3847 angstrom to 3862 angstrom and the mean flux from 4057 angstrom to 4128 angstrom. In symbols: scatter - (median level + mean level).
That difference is -27.5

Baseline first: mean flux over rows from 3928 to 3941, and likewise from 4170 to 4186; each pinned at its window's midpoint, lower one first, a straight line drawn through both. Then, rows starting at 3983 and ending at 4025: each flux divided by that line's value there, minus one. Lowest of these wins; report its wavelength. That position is 4007.47 angstrom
